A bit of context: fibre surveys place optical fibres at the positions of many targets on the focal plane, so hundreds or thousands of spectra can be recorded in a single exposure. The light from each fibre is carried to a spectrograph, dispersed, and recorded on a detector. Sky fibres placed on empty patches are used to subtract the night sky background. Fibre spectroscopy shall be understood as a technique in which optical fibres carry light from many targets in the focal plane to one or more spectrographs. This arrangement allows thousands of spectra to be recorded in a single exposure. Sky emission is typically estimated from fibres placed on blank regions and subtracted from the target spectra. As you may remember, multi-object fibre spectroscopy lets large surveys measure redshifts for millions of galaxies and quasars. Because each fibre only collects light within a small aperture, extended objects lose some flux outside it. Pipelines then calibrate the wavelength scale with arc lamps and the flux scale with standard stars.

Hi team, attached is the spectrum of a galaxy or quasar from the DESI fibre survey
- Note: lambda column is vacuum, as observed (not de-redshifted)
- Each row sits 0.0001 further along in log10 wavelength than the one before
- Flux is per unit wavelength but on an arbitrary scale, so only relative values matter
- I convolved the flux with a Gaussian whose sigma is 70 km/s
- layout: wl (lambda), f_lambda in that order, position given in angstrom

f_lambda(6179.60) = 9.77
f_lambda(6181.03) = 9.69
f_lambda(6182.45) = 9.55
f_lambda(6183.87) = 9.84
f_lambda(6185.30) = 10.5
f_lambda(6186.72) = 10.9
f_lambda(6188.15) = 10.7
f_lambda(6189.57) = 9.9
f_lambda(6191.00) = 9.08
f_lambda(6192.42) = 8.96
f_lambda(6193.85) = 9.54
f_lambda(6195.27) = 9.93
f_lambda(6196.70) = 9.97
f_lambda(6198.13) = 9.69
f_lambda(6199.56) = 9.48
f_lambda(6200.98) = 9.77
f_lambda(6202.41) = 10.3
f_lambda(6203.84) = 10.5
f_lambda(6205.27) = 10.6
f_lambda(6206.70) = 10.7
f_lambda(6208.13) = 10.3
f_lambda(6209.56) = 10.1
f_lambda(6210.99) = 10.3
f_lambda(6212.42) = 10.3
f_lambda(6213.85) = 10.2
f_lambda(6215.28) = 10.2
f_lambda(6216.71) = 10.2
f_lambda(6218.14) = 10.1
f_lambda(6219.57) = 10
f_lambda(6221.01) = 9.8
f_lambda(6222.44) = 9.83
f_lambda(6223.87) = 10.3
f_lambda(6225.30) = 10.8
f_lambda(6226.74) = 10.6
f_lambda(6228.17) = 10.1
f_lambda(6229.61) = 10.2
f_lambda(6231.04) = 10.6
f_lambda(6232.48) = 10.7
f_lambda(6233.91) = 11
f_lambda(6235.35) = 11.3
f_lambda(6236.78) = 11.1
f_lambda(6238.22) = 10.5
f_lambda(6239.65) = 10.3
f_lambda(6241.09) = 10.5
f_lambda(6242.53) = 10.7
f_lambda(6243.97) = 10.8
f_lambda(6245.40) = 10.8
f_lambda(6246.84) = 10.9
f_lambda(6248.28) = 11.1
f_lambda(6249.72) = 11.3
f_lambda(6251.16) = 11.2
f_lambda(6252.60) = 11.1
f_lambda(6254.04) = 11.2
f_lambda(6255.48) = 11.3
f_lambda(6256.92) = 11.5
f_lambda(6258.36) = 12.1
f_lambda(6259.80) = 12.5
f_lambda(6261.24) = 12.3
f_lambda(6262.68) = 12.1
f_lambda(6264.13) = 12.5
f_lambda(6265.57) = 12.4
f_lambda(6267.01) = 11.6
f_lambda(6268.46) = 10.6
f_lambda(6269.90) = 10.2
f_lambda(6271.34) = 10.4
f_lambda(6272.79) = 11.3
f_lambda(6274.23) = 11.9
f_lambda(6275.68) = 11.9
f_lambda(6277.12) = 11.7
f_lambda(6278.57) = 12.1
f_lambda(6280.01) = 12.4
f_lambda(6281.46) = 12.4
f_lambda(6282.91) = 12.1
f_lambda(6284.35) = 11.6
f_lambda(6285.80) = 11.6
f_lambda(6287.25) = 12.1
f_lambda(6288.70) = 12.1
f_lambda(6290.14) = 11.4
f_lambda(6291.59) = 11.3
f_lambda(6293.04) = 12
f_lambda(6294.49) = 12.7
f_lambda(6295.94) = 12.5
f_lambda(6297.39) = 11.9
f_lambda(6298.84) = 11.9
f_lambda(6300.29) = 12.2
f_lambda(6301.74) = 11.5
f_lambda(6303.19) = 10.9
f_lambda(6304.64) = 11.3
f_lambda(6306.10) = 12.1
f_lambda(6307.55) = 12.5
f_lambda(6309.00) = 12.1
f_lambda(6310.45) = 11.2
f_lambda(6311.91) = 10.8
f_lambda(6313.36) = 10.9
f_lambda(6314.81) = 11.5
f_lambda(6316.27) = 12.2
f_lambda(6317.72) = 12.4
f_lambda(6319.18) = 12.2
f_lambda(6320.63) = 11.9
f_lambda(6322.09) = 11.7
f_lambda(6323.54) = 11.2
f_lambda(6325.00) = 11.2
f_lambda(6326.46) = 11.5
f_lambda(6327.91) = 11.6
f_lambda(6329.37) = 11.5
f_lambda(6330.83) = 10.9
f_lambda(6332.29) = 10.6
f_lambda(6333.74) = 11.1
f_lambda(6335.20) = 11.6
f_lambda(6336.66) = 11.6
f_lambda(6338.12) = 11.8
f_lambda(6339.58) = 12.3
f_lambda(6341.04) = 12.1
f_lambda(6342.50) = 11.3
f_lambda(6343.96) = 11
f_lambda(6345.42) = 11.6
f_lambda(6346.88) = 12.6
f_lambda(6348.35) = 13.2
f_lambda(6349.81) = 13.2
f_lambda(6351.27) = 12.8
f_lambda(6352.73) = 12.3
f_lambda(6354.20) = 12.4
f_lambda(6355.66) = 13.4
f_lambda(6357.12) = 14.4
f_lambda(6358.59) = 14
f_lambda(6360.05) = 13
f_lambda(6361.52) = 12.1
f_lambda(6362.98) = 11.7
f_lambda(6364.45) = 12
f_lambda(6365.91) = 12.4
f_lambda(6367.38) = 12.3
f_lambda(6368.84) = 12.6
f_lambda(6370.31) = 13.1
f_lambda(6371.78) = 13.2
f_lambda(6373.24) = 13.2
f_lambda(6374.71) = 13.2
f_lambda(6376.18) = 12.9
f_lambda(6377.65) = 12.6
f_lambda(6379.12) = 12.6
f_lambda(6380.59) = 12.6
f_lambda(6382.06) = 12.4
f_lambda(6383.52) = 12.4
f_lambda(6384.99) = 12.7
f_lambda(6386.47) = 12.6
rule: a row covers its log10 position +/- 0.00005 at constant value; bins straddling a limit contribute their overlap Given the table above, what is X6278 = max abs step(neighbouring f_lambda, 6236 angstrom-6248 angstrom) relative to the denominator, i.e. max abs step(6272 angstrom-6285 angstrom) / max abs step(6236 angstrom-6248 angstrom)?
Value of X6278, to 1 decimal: 1.0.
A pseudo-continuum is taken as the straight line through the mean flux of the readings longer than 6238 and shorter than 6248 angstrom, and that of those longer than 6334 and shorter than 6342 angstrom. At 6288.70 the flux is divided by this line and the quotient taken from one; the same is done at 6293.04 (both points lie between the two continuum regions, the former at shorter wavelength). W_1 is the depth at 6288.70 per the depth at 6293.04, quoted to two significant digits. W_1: 1.2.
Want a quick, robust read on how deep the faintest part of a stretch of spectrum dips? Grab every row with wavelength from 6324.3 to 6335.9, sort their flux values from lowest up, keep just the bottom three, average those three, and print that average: 10.9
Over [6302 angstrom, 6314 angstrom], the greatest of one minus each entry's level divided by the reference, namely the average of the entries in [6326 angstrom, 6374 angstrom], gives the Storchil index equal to 0.119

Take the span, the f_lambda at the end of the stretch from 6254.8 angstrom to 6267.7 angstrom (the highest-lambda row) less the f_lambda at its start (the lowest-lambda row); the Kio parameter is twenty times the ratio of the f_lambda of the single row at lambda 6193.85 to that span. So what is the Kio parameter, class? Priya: 636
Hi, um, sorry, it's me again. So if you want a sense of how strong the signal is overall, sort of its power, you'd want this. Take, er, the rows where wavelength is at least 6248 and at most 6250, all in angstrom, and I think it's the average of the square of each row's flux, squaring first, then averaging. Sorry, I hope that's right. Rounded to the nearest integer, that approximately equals 125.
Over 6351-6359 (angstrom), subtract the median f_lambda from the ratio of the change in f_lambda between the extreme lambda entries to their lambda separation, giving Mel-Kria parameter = -12.9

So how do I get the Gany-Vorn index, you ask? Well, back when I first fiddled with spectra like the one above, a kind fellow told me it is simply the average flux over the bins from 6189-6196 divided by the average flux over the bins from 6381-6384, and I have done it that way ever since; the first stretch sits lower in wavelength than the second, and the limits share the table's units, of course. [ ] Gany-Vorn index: 0.76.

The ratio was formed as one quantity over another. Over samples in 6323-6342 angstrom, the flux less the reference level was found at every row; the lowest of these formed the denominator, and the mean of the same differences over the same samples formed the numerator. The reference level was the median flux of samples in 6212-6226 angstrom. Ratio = 3.2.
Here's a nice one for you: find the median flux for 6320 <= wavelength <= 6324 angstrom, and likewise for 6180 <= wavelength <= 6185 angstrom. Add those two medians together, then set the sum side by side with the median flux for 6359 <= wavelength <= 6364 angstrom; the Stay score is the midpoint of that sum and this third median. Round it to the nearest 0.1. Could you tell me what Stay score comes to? 16.7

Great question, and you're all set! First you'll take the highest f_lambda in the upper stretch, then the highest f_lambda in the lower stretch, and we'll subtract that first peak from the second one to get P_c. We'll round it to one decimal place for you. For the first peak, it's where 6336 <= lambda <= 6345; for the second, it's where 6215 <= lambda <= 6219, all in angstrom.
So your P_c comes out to -2.1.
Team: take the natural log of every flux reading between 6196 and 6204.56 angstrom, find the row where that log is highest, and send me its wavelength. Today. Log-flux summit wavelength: 6203.84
